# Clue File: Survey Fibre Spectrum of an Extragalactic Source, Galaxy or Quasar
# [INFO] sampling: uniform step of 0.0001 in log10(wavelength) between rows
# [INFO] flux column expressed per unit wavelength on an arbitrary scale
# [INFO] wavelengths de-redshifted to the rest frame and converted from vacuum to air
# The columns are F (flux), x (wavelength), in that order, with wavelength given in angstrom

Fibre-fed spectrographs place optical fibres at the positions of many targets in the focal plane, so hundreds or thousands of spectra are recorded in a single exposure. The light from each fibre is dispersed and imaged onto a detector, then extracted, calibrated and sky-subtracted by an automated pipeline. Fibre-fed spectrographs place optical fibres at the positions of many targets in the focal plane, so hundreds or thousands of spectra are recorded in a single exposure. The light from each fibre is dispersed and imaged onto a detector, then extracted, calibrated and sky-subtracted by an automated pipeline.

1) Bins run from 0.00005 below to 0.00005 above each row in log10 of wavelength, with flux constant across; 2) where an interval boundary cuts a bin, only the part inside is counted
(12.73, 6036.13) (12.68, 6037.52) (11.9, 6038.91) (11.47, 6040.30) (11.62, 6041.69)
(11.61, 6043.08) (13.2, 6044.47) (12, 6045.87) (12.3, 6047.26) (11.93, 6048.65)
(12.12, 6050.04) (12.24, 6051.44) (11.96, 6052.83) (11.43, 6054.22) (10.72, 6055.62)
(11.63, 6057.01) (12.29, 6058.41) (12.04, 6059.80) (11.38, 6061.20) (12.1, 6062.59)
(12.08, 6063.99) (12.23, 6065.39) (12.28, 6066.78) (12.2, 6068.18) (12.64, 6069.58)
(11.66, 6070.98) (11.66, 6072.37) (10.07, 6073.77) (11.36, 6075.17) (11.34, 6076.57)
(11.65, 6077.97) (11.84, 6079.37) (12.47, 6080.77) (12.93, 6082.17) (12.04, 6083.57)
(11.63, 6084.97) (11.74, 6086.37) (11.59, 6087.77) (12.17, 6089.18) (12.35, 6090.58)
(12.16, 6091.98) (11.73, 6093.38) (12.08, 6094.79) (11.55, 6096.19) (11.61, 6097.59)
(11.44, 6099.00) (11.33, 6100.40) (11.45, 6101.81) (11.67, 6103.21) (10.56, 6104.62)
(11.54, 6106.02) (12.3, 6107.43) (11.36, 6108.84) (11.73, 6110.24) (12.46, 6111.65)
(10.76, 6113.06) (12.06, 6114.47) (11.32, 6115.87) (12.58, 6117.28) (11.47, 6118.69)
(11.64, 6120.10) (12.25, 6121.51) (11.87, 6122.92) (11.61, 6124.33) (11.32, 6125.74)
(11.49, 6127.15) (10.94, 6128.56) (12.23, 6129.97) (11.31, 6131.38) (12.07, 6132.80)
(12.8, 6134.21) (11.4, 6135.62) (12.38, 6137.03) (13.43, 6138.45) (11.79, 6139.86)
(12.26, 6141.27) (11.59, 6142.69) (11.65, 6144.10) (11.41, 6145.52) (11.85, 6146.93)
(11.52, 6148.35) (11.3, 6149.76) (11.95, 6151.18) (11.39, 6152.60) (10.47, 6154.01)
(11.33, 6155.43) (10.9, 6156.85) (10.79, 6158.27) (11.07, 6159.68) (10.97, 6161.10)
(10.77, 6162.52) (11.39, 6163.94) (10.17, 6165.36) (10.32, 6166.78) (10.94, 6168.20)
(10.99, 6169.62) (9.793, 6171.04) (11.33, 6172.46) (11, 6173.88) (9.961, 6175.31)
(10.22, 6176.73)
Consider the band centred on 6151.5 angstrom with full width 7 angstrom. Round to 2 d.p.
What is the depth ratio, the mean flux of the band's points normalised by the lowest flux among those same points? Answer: 1.08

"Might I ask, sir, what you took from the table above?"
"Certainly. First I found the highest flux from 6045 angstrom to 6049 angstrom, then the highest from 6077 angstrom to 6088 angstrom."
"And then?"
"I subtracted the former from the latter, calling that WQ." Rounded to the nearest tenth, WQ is 0.6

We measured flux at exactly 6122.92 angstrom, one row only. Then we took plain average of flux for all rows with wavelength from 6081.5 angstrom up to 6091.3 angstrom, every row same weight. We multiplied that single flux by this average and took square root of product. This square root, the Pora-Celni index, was 12.0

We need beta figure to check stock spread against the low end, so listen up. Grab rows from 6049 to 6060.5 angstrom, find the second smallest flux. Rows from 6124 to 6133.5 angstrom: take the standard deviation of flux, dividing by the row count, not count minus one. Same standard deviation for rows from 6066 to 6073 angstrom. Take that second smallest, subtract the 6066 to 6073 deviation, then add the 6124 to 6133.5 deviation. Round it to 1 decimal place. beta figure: 11.5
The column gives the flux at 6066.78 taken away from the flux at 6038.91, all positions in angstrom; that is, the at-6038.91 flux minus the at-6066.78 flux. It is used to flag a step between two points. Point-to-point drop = -0.4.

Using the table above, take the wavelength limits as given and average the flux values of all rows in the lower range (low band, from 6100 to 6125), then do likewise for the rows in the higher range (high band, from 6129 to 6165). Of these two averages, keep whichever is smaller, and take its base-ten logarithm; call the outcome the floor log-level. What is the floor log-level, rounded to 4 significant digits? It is 1.064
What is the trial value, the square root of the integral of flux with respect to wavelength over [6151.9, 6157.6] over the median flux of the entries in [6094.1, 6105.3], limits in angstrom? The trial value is 2.3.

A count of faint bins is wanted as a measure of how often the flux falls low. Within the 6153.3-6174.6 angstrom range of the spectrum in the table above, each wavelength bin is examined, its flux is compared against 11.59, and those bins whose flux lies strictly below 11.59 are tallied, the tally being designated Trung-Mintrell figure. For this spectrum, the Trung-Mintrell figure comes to 15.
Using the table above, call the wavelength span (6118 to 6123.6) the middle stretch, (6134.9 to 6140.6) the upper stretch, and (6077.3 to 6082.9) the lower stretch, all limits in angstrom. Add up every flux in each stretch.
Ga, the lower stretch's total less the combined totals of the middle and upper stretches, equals -47.3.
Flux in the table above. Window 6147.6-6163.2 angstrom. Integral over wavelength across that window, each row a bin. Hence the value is 174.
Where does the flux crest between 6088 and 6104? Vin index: 6090.58 angstrom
